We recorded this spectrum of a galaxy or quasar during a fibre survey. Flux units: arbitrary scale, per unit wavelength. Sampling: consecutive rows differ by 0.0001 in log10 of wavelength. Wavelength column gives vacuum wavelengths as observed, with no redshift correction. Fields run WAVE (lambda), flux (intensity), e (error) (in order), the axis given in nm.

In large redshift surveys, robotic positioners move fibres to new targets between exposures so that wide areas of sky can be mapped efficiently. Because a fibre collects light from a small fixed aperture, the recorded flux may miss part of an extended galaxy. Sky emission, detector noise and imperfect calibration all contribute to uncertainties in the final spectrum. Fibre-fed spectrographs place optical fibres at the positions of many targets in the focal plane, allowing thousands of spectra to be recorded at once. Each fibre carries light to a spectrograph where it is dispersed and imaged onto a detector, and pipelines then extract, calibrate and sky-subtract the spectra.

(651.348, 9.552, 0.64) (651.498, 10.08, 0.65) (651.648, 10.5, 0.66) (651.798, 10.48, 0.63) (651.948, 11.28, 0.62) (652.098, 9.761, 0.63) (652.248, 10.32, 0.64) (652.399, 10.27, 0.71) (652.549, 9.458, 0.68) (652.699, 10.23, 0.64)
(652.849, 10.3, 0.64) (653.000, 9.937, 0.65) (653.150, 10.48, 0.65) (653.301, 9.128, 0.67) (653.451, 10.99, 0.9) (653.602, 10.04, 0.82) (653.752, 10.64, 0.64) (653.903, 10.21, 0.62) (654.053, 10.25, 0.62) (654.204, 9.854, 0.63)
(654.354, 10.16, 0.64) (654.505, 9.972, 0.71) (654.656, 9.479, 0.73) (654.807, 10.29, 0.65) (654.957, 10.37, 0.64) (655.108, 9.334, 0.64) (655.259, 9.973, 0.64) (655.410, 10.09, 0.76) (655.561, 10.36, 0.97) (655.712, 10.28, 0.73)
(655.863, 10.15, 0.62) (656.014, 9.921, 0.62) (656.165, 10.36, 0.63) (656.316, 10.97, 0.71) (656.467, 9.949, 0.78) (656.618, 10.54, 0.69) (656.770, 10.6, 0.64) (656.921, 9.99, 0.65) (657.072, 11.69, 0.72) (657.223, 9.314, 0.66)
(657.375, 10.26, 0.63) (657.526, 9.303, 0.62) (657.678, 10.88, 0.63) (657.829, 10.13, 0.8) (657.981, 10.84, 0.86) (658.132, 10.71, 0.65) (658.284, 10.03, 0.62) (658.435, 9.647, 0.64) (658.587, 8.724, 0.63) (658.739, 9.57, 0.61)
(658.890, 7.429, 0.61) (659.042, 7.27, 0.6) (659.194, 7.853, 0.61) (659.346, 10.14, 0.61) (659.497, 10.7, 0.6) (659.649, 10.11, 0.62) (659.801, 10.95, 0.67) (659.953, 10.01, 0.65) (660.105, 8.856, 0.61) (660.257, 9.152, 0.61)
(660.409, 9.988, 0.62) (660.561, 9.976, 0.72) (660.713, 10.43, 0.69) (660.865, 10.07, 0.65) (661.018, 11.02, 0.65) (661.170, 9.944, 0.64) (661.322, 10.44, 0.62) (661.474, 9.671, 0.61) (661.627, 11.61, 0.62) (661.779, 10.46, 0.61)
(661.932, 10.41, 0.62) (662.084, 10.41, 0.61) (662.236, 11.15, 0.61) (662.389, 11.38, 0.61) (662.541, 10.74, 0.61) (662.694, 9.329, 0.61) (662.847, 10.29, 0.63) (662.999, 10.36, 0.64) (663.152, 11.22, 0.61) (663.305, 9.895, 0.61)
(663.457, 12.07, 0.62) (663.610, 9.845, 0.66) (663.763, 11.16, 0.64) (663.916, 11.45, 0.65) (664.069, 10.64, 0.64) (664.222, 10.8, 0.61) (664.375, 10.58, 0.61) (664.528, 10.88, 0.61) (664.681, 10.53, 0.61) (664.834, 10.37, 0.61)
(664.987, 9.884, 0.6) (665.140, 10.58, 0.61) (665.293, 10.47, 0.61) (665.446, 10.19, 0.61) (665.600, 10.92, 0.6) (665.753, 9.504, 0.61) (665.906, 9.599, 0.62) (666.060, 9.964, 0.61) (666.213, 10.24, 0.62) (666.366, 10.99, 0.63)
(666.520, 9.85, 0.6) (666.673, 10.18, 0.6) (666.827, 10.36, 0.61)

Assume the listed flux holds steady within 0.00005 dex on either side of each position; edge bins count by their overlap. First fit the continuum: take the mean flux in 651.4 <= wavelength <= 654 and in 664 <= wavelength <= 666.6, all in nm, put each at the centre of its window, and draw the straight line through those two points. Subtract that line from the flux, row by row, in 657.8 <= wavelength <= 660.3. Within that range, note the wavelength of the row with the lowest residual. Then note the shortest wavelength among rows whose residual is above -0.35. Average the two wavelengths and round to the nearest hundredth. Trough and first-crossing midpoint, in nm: 658.44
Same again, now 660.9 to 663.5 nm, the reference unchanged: 661.86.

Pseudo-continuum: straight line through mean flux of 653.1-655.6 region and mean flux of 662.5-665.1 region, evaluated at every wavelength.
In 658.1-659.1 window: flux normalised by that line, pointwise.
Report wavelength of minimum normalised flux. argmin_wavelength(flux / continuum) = 659.042 nm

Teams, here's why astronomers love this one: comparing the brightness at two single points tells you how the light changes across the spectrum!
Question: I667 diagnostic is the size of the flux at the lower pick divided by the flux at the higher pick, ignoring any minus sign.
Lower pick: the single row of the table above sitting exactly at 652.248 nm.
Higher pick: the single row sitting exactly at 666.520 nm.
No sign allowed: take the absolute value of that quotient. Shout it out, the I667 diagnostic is 1.05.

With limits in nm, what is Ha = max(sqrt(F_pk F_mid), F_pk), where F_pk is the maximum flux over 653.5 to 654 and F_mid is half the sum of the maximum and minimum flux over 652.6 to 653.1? 10.6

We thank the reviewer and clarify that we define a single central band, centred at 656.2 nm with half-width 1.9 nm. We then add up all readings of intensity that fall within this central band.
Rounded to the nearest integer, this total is 255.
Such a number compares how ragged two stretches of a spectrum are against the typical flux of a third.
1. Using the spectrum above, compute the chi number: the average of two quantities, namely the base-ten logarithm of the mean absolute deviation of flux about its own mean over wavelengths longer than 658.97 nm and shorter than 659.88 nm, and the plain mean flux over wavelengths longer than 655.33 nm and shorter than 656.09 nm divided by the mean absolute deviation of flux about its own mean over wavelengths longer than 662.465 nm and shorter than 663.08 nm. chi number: 12.0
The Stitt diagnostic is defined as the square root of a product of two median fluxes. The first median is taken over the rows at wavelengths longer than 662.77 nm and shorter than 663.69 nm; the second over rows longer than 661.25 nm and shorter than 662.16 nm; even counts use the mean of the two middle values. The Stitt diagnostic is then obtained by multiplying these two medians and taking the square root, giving 10.4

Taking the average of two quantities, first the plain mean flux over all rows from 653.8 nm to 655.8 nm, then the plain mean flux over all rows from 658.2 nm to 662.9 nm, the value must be 9.99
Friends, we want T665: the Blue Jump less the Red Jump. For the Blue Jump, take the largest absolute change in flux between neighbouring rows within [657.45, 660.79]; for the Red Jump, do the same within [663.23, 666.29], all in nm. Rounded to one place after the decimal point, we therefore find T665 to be 0.1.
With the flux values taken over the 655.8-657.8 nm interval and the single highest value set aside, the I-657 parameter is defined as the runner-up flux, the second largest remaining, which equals 10.97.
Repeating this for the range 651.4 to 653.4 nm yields 10.5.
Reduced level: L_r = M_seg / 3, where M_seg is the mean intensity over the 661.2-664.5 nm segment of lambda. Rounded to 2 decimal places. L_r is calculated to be 3.55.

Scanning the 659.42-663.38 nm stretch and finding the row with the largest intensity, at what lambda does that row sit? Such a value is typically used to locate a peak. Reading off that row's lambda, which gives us 661.627 nm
